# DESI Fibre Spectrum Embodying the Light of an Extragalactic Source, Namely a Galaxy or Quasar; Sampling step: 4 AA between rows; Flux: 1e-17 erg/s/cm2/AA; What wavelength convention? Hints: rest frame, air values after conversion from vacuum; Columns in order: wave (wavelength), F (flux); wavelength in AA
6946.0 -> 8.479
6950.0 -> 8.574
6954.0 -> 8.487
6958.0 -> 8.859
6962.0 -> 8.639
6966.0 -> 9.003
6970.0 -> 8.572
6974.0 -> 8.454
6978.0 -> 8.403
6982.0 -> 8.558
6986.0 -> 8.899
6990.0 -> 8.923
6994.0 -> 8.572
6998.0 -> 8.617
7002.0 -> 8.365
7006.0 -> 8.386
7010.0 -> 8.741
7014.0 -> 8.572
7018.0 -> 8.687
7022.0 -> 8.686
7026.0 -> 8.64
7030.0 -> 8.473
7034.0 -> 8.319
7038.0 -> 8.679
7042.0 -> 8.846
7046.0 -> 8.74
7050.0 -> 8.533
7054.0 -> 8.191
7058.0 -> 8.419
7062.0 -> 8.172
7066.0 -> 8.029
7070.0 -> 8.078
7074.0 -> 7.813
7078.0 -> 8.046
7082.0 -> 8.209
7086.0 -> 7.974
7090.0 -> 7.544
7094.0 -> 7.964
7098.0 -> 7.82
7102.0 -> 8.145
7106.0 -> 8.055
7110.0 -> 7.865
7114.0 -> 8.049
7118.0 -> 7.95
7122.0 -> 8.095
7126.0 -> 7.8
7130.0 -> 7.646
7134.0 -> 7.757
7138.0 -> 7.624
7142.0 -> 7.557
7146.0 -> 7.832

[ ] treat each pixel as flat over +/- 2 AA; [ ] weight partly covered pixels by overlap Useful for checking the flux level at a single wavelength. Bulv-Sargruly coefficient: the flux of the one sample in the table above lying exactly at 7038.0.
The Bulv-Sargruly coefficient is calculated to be 8.679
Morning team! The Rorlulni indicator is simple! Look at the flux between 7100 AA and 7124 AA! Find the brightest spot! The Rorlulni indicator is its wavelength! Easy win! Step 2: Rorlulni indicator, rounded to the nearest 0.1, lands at 7102.0 AA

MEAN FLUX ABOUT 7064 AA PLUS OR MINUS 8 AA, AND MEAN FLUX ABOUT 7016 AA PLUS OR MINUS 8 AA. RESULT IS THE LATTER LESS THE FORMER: 0.5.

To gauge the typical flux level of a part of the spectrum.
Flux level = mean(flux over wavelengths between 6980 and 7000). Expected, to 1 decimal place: 8.7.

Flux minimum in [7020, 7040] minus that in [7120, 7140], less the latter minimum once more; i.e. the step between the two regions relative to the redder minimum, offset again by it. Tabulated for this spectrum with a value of -6.93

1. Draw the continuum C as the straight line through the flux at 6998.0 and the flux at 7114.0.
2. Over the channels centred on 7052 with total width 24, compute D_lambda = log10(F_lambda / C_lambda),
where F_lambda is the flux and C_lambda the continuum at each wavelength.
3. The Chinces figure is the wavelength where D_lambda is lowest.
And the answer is 7054.0 AA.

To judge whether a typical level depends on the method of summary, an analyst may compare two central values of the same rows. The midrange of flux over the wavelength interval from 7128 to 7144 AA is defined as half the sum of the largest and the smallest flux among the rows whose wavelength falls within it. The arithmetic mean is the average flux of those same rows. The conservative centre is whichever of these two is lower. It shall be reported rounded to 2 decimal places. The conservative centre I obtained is 7.65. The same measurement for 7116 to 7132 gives 7.87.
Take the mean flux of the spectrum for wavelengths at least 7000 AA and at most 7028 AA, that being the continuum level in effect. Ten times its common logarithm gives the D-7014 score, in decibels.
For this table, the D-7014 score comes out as 9.34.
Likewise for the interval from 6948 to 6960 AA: 9.37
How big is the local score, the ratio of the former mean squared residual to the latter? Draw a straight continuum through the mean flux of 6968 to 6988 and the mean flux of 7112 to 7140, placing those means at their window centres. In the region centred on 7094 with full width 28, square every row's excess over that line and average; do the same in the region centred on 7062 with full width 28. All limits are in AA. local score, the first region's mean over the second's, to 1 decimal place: 1.3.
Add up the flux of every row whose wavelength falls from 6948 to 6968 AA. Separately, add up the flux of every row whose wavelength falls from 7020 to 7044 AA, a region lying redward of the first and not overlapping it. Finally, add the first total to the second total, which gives 95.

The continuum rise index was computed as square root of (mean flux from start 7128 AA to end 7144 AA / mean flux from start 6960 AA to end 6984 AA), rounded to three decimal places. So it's 0.943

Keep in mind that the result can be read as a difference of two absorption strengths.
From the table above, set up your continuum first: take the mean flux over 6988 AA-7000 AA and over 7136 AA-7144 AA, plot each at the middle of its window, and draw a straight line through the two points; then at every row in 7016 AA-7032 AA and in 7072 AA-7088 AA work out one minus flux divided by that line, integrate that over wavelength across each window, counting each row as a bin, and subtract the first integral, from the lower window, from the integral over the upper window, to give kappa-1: 0.35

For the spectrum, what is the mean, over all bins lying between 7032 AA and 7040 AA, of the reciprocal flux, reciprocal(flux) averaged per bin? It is 0.118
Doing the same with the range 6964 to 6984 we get 0.116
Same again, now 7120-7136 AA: 0.128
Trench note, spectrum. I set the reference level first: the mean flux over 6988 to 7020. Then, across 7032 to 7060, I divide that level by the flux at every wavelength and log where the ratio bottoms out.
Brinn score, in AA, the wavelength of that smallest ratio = 7042.0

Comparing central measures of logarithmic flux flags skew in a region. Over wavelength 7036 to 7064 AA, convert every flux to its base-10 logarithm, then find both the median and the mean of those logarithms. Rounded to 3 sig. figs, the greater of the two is 0.931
